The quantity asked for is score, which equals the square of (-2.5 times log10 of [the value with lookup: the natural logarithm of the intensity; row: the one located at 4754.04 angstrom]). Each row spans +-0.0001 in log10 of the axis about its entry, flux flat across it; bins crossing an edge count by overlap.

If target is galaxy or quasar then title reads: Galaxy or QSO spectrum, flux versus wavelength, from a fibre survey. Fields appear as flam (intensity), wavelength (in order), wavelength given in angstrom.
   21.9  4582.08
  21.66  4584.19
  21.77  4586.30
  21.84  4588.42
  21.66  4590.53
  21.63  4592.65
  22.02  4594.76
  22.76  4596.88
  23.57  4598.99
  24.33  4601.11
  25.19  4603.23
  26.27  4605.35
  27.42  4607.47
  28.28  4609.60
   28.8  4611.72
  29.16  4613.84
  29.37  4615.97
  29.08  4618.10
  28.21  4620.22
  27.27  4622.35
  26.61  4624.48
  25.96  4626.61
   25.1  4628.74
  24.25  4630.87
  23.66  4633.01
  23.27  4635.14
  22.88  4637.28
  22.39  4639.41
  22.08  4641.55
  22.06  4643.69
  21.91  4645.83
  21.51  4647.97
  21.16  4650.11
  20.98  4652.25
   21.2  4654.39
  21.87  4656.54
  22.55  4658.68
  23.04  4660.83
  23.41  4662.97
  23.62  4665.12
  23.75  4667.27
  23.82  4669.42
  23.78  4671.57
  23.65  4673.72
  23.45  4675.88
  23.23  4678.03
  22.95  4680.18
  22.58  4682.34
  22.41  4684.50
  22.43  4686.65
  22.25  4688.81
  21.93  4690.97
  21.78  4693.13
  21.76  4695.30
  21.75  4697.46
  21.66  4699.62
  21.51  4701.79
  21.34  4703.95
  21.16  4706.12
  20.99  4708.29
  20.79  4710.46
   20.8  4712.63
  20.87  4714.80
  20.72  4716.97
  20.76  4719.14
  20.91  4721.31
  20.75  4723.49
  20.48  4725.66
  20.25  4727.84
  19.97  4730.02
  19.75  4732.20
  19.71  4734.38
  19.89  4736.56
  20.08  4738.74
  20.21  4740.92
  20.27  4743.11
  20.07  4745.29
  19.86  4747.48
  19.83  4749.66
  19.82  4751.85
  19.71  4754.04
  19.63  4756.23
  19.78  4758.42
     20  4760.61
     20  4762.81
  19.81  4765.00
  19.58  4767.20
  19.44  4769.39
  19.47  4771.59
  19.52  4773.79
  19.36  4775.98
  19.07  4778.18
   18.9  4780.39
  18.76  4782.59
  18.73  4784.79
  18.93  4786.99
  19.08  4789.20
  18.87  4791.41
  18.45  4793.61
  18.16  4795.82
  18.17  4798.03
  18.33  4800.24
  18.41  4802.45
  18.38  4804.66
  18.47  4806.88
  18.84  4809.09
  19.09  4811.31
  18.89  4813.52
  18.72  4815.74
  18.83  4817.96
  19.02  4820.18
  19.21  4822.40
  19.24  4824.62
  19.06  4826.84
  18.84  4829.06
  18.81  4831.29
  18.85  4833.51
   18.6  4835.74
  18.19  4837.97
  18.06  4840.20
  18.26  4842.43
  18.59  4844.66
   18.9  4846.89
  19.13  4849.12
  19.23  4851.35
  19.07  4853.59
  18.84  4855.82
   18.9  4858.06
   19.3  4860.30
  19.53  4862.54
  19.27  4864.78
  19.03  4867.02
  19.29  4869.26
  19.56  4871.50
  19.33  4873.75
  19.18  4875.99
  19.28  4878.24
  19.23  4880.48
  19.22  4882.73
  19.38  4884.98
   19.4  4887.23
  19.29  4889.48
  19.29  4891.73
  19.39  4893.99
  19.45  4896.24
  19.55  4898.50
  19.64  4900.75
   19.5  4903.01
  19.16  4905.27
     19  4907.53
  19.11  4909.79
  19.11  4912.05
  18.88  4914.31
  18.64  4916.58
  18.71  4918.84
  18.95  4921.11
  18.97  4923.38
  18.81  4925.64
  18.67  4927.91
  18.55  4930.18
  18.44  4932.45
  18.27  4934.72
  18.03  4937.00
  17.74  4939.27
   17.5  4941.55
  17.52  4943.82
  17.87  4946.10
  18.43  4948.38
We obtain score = 1.41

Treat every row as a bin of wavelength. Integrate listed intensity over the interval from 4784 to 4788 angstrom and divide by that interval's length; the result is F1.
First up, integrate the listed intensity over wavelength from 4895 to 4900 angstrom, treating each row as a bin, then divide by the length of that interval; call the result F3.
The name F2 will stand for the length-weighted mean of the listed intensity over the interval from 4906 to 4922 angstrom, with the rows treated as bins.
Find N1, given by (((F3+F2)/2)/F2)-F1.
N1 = -17.8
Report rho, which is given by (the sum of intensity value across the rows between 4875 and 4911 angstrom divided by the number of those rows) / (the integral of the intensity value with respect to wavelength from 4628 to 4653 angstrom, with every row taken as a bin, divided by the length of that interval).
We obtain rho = 0.86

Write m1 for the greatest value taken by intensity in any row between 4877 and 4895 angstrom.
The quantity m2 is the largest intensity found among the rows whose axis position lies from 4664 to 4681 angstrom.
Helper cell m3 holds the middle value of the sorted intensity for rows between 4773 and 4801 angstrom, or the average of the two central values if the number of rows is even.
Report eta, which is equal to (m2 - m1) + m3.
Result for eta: 23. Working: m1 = 19.4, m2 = 23.82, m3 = 18.9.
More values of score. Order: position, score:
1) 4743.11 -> 1.43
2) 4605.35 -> 1.65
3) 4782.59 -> 1.36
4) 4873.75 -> 1.39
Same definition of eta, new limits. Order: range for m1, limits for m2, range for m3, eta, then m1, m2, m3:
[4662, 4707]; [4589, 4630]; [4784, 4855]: 24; 23.82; 29.37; 18.8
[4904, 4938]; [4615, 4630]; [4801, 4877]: 29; 19.16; 29.37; 18.9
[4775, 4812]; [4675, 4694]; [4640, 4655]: 26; 19.36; 23.45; 21.5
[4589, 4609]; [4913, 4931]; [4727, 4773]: 11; 27.42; 18.97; 19.8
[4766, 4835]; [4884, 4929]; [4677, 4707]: 22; 19.58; 19.64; 21.9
